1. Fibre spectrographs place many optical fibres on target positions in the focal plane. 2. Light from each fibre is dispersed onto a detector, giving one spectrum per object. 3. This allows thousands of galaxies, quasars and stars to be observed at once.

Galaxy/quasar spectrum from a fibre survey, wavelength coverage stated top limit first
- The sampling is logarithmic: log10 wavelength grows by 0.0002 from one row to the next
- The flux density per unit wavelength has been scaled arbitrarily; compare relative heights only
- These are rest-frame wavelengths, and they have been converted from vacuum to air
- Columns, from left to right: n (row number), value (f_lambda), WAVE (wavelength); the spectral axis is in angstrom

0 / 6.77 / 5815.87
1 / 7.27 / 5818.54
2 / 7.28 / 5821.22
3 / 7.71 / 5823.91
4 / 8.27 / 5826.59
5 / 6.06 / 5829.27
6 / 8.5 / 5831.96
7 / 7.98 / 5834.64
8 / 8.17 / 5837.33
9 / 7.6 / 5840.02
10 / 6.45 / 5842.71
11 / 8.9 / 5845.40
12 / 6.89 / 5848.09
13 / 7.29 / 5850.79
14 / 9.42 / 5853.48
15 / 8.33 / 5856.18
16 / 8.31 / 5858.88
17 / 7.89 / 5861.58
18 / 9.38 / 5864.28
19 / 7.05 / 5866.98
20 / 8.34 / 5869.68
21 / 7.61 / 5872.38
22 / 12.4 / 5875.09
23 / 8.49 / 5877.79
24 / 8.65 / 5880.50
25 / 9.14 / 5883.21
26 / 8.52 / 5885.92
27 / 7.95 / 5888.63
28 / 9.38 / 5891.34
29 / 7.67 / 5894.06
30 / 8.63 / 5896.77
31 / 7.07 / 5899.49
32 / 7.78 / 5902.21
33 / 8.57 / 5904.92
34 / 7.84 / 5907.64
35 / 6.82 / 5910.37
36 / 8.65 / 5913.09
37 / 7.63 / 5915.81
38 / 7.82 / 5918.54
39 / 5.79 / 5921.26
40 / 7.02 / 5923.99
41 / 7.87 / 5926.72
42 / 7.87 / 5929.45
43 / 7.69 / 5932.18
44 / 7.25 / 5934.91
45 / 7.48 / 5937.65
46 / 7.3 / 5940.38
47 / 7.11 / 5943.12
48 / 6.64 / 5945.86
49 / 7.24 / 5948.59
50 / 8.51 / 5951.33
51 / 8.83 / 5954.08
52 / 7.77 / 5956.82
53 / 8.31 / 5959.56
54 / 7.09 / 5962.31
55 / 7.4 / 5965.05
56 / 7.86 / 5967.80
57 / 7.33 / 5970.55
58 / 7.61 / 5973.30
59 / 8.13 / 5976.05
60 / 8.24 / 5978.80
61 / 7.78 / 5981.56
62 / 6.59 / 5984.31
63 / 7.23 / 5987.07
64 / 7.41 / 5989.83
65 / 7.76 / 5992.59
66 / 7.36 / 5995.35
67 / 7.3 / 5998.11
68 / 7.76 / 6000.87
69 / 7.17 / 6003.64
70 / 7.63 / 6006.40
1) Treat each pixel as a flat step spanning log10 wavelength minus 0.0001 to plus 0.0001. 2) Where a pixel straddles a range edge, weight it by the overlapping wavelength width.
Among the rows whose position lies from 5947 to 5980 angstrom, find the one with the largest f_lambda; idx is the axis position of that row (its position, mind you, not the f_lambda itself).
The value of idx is 5954.08 angstrom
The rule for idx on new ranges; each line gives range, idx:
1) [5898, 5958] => 5954.08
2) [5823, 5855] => 5853.48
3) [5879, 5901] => 5891.34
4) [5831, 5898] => 5875.09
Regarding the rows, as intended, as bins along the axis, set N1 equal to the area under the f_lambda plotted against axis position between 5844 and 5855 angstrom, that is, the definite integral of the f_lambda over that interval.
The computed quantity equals 89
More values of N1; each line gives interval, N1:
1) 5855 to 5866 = 93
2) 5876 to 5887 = 97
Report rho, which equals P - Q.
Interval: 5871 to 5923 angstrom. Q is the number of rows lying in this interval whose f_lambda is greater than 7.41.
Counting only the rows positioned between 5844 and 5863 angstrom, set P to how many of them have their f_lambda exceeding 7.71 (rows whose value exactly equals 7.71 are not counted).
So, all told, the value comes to -11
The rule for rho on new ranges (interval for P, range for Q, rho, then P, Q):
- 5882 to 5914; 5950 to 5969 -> 4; 9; 5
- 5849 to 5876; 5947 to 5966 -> 3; 7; 4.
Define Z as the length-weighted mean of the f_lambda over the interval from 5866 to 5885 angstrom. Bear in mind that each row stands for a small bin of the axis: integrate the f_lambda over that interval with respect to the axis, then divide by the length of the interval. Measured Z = 8.8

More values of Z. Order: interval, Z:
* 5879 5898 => 8.6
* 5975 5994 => 7.6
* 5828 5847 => 7.7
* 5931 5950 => 7.2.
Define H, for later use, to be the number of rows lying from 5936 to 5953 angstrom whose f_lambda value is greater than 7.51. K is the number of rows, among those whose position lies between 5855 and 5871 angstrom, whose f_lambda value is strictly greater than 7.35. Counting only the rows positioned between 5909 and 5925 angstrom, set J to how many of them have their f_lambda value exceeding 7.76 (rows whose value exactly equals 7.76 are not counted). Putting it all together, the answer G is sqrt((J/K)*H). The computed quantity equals 0.6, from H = 1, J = 2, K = 5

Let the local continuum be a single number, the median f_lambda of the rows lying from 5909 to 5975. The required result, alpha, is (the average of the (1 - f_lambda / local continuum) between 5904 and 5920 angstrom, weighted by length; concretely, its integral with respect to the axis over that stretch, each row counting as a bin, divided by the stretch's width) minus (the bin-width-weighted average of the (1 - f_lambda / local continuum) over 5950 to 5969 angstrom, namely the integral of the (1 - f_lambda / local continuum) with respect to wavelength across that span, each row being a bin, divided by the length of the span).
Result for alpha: 0.01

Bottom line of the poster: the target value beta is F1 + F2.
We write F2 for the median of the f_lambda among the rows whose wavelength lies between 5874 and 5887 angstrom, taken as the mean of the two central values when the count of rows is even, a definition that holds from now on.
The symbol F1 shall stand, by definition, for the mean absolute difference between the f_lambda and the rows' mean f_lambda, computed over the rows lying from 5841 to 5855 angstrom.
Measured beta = 9.75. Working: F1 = 1.1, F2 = 8.65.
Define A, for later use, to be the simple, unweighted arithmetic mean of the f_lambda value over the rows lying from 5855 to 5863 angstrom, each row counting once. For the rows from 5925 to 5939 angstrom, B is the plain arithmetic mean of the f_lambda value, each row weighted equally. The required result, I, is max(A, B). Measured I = 8.2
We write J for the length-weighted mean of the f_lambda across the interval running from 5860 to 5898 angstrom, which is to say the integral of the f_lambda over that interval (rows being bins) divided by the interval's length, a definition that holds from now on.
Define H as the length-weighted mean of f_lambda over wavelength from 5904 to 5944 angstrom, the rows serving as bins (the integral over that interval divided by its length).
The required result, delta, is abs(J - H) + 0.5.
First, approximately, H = 7.51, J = 8.6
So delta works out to 1.6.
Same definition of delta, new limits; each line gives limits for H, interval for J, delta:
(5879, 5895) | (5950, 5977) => 1.2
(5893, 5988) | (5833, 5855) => 0.7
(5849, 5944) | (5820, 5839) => 0.8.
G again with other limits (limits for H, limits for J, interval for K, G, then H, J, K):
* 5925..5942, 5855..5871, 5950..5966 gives 1.7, 3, 5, 5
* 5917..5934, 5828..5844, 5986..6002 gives 1.7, 4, 3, 4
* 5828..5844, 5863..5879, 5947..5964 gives 2.0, 4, 4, 4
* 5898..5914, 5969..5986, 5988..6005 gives 1.7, 4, 3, 4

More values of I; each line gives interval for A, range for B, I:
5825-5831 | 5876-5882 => 8.6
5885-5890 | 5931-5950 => 8.2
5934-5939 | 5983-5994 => 7.4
